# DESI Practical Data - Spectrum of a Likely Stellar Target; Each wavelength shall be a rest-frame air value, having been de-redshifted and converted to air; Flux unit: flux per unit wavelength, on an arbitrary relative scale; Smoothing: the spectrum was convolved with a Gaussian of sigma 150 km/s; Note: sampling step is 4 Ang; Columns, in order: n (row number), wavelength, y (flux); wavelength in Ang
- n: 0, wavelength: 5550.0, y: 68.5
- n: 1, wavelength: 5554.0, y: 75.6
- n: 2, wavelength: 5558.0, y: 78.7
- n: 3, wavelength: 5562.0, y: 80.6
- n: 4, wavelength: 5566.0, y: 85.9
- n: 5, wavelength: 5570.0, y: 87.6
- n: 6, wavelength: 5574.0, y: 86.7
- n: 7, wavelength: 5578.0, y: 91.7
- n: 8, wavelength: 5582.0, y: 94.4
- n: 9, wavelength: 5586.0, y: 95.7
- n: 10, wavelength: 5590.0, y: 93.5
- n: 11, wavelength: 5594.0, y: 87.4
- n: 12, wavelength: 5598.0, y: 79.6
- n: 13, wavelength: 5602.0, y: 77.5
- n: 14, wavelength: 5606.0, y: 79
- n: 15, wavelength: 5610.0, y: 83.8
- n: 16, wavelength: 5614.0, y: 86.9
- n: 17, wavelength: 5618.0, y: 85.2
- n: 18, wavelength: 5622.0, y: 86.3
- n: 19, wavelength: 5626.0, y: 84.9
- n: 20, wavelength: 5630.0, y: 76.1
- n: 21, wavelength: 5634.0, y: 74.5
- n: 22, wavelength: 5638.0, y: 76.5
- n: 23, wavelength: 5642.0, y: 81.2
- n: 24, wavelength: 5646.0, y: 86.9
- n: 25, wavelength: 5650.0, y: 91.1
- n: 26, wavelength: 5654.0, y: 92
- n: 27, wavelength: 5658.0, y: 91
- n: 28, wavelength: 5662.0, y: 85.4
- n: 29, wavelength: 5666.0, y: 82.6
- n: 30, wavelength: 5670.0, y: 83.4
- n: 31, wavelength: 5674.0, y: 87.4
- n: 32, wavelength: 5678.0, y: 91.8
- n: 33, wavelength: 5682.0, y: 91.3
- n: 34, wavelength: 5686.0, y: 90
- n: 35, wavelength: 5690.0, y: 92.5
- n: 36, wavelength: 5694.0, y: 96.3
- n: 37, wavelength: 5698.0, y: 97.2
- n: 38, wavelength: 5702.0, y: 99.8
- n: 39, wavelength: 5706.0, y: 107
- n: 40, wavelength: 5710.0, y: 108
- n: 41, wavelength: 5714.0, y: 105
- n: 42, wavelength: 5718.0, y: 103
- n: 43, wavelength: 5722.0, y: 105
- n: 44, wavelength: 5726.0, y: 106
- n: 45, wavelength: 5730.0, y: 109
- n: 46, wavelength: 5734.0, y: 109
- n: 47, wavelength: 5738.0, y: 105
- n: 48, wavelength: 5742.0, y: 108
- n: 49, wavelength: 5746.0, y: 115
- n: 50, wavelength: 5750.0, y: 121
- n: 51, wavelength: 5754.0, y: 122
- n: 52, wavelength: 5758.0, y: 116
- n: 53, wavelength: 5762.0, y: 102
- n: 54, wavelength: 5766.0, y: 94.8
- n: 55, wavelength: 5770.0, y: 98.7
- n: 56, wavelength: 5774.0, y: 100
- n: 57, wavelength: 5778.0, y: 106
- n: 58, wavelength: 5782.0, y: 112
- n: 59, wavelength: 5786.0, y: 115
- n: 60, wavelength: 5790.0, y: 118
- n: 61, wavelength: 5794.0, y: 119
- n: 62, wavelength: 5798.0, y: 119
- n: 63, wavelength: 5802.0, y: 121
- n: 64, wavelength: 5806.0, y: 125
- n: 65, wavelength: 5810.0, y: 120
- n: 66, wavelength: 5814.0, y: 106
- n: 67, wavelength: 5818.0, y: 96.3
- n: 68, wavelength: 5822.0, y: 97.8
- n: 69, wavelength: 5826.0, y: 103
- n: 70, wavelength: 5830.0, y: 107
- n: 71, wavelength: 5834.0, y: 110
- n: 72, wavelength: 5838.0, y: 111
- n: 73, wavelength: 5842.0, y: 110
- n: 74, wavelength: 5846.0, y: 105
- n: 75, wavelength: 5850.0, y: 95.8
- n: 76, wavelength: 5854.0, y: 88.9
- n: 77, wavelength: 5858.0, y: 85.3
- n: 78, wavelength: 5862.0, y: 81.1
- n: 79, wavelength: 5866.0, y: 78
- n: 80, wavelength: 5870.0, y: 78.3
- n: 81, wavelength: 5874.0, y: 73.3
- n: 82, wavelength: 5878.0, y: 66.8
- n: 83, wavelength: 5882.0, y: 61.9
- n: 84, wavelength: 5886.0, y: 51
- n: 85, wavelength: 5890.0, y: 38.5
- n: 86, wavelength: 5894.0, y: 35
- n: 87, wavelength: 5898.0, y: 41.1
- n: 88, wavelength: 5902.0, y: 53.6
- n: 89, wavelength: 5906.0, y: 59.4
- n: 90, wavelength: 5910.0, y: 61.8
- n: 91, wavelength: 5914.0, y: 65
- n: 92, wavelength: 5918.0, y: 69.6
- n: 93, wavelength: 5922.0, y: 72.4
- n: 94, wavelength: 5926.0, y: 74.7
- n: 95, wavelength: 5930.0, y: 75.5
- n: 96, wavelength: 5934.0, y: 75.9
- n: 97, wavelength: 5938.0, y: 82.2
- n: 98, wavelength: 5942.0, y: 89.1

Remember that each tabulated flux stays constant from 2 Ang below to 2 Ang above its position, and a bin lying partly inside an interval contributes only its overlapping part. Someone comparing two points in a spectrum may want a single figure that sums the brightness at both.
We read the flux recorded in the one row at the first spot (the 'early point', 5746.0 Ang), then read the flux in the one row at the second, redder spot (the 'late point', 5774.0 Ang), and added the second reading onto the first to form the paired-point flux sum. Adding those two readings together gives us 215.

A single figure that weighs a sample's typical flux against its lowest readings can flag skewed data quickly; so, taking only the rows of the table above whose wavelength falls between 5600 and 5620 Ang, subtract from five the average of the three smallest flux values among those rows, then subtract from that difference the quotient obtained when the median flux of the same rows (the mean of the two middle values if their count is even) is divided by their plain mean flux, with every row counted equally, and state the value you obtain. -76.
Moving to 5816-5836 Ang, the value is -95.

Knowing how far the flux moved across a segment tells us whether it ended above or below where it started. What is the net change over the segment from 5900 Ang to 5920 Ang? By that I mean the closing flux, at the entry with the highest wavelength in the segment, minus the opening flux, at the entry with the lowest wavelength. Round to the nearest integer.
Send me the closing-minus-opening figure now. 16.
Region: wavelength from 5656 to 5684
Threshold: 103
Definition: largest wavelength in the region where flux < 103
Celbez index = 5682.0 Ang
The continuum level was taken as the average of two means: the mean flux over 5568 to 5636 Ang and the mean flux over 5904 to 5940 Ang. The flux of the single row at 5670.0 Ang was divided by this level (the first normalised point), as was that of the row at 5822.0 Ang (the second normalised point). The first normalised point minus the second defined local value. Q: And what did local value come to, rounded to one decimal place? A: -0.2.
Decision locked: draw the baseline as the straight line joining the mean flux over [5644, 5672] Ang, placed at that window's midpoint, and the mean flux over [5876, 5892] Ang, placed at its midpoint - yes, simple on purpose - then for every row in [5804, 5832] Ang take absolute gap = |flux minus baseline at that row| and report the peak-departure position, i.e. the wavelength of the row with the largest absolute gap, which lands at 5806.0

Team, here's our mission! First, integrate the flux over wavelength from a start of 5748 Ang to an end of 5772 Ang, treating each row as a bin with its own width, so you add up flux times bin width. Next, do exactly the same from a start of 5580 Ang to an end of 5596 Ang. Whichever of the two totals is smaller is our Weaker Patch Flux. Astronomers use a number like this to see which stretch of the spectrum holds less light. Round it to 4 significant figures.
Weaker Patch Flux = 1484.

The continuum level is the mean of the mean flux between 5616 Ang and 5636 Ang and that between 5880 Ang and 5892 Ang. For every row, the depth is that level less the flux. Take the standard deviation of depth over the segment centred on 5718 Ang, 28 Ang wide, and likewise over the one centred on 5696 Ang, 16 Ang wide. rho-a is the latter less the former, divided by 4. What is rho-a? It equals 0.2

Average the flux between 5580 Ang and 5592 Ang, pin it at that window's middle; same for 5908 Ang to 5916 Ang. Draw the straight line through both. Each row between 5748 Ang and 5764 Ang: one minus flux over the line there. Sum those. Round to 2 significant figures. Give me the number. -1.9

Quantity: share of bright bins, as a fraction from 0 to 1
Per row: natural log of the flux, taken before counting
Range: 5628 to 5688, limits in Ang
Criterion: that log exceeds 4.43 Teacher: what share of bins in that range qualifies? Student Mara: 0.60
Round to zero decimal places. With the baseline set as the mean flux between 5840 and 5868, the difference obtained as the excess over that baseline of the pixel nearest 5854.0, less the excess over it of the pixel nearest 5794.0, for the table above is -30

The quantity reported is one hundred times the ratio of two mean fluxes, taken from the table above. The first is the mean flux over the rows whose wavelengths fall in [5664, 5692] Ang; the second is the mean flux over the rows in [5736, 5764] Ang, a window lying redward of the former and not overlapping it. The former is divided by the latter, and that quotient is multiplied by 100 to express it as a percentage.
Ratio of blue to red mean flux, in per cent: 78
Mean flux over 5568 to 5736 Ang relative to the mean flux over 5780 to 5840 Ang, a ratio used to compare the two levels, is 0.81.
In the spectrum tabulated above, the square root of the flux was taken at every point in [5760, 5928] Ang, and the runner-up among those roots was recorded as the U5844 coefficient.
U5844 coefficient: 11.0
